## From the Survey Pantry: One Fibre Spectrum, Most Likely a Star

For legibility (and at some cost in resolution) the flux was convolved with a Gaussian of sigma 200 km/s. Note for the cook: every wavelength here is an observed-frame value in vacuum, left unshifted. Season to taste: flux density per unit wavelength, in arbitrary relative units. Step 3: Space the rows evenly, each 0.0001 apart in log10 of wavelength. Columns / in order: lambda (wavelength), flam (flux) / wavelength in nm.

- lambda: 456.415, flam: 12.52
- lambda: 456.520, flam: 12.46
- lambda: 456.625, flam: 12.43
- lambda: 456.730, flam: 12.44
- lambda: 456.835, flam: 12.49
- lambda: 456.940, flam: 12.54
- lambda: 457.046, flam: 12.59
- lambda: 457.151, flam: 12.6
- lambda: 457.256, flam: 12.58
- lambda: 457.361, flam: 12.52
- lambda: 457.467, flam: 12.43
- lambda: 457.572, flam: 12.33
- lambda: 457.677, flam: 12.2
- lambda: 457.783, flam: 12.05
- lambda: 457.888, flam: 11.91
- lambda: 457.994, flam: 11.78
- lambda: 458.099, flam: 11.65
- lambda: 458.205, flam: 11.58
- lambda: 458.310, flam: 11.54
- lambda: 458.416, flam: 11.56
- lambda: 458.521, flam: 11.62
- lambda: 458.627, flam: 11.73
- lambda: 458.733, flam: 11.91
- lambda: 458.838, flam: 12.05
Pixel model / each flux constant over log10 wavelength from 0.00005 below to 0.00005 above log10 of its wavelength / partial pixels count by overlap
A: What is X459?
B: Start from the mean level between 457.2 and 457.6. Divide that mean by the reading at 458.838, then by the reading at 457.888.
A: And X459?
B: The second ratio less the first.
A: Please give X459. 0.012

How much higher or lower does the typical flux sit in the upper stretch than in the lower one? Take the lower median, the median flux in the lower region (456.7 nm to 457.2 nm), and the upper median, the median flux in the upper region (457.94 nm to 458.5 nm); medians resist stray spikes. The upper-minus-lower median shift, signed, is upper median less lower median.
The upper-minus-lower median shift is -1.0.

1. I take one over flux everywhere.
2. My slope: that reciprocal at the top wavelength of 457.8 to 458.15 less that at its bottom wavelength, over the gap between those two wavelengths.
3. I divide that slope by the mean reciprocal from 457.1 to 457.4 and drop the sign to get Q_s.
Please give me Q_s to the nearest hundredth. 0.11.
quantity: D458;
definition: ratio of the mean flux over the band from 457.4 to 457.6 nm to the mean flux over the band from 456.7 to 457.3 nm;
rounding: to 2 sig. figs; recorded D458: 0.99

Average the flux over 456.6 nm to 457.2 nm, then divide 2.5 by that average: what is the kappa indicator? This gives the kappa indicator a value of 0.200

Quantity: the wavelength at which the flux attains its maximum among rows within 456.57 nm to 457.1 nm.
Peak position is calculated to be 457.046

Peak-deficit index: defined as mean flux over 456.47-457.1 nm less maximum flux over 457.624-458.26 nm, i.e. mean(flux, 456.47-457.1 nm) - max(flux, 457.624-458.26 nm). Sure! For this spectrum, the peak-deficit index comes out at 0.3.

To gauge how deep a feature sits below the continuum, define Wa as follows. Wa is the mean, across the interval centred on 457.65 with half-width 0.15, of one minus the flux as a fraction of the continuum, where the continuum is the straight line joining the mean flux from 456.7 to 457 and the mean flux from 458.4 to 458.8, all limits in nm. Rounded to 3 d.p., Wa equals -0.007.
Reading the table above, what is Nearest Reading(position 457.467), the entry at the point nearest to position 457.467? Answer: 12.43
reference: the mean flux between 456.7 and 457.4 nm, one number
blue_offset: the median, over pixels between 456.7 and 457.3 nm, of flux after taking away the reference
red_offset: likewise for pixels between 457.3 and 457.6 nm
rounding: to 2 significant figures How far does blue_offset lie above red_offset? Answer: 0.13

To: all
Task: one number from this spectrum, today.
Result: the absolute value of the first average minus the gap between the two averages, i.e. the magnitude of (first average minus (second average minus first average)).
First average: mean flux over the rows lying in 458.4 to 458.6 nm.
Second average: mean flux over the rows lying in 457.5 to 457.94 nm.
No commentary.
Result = 11.1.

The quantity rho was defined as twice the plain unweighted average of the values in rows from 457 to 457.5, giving 25.1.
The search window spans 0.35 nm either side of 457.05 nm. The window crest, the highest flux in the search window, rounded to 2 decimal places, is 12.60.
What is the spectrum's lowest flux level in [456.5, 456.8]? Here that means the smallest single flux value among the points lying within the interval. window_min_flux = 12.43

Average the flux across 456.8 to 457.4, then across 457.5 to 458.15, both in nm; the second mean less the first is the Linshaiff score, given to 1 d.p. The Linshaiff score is -0.6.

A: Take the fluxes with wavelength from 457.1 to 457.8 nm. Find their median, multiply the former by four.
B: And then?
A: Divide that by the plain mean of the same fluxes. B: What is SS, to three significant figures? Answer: 4.01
